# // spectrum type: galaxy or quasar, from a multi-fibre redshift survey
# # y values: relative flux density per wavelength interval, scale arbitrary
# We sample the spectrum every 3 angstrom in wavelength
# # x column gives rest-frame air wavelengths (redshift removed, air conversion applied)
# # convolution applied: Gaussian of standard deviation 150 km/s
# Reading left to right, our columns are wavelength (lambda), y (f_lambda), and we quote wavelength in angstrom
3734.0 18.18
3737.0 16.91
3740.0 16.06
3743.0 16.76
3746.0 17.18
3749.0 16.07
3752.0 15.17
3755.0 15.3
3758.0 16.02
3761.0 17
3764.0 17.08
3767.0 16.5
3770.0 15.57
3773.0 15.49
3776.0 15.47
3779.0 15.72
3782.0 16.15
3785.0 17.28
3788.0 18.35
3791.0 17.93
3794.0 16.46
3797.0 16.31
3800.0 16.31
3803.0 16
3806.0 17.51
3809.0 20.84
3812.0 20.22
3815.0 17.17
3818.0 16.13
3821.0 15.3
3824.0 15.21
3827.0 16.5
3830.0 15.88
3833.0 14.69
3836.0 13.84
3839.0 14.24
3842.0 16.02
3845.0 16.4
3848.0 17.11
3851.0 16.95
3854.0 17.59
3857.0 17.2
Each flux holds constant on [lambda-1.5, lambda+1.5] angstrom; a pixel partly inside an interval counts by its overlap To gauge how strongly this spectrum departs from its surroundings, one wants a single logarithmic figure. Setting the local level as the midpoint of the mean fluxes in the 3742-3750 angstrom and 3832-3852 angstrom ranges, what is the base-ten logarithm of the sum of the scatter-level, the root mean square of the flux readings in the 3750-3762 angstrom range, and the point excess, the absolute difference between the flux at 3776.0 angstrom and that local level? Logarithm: 1.219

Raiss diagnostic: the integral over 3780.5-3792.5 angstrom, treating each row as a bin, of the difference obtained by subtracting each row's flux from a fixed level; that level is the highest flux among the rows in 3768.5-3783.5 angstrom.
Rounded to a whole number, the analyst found -15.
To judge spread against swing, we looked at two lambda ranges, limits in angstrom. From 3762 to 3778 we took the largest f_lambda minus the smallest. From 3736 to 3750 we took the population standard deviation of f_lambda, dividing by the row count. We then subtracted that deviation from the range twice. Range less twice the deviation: 0.7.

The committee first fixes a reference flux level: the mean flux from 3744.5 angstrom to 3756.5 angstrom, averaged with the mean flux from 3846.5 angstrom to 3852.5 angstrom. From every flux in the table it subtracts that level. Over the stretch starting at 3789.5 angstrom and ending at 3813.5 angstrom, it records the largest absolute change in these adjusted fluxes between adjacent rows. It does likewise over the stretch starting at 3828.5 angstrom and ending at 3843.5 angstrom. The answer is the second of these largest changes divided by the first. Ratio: 0.5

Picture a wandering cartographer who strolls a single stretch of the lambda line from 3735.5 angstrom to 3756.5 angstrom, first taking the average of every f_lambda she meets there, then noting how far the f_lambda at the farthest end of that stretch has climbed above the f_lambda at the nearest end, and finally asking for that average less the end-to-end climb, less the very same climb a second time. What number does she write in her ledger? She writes 19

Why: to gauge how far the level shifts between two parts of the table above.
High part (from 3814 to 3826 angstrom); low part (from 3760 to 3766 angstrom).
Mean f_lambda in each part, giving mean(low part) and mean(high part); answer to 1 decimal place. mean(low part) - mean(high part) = 1.1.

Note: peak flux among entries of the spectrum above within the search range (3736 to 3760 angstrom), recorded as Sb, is 17.18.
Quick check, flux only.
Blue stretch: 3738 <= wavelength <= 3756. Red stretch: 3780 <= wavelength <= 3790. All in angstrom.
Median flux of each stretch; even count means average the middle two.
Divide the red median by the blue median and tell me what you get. 1.08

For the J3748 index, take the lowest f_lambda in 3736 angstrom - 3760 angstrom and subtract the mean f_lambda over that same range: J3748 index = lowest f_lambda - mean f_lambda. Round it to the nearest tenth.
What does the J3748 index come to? -1.0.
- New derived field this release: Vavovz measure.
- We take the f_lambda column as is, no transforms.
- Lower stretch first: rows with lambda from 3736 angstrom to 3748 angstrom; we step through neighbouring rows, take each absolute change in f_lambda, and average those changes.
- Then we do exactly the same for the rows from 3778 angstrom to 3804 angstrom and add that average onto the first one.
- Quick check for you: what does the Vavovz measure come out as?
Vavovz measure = 1.3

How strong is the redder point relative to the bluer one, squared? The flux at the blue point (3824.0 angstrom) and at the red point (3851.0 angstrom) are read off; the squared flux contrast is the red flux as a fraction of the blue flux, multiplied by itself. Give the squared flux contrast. 1.24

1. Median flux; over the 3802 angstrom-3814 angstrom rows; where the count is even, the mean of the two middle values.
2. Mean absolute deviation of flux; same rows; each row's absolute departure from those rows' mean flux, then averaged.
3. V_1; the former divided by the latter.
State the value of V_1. 10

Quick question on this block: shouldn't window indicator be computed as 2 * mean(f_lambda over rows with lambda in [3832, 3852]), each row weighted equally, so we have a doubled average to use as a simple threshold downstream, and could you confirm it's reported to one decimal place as 31.2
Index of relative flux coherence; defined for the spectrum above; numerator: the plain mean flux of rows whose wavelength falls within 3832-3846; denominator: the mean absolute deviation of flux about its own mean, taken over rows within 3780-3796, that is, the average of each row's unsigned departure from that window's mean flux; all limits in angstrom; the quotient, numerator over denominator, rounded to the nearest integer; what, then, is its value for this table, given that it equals 20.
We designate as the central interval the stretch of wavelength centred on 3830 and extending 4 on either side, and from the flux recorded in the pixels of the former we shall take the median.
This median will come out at 15.9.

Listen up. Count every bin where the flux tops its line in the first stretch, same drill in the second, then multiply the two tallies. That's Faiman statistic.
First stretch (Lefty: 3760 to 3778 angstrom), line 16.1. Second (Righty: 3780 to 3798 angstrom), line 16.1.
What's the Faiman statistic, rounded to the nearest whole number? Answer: 18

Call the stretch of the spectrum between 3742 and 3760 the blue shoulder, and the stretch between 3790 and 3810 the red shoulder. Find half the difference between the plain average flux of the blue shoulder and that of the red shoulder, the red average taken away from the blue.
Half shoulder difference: -0.6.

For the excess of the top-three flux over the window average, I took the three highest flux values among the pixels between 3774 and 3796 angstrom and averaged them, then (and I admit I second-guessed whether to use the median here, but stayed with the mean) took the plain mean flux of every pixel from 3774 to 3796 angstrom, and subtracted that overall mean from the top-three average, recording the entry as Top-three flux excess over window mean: 1.1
